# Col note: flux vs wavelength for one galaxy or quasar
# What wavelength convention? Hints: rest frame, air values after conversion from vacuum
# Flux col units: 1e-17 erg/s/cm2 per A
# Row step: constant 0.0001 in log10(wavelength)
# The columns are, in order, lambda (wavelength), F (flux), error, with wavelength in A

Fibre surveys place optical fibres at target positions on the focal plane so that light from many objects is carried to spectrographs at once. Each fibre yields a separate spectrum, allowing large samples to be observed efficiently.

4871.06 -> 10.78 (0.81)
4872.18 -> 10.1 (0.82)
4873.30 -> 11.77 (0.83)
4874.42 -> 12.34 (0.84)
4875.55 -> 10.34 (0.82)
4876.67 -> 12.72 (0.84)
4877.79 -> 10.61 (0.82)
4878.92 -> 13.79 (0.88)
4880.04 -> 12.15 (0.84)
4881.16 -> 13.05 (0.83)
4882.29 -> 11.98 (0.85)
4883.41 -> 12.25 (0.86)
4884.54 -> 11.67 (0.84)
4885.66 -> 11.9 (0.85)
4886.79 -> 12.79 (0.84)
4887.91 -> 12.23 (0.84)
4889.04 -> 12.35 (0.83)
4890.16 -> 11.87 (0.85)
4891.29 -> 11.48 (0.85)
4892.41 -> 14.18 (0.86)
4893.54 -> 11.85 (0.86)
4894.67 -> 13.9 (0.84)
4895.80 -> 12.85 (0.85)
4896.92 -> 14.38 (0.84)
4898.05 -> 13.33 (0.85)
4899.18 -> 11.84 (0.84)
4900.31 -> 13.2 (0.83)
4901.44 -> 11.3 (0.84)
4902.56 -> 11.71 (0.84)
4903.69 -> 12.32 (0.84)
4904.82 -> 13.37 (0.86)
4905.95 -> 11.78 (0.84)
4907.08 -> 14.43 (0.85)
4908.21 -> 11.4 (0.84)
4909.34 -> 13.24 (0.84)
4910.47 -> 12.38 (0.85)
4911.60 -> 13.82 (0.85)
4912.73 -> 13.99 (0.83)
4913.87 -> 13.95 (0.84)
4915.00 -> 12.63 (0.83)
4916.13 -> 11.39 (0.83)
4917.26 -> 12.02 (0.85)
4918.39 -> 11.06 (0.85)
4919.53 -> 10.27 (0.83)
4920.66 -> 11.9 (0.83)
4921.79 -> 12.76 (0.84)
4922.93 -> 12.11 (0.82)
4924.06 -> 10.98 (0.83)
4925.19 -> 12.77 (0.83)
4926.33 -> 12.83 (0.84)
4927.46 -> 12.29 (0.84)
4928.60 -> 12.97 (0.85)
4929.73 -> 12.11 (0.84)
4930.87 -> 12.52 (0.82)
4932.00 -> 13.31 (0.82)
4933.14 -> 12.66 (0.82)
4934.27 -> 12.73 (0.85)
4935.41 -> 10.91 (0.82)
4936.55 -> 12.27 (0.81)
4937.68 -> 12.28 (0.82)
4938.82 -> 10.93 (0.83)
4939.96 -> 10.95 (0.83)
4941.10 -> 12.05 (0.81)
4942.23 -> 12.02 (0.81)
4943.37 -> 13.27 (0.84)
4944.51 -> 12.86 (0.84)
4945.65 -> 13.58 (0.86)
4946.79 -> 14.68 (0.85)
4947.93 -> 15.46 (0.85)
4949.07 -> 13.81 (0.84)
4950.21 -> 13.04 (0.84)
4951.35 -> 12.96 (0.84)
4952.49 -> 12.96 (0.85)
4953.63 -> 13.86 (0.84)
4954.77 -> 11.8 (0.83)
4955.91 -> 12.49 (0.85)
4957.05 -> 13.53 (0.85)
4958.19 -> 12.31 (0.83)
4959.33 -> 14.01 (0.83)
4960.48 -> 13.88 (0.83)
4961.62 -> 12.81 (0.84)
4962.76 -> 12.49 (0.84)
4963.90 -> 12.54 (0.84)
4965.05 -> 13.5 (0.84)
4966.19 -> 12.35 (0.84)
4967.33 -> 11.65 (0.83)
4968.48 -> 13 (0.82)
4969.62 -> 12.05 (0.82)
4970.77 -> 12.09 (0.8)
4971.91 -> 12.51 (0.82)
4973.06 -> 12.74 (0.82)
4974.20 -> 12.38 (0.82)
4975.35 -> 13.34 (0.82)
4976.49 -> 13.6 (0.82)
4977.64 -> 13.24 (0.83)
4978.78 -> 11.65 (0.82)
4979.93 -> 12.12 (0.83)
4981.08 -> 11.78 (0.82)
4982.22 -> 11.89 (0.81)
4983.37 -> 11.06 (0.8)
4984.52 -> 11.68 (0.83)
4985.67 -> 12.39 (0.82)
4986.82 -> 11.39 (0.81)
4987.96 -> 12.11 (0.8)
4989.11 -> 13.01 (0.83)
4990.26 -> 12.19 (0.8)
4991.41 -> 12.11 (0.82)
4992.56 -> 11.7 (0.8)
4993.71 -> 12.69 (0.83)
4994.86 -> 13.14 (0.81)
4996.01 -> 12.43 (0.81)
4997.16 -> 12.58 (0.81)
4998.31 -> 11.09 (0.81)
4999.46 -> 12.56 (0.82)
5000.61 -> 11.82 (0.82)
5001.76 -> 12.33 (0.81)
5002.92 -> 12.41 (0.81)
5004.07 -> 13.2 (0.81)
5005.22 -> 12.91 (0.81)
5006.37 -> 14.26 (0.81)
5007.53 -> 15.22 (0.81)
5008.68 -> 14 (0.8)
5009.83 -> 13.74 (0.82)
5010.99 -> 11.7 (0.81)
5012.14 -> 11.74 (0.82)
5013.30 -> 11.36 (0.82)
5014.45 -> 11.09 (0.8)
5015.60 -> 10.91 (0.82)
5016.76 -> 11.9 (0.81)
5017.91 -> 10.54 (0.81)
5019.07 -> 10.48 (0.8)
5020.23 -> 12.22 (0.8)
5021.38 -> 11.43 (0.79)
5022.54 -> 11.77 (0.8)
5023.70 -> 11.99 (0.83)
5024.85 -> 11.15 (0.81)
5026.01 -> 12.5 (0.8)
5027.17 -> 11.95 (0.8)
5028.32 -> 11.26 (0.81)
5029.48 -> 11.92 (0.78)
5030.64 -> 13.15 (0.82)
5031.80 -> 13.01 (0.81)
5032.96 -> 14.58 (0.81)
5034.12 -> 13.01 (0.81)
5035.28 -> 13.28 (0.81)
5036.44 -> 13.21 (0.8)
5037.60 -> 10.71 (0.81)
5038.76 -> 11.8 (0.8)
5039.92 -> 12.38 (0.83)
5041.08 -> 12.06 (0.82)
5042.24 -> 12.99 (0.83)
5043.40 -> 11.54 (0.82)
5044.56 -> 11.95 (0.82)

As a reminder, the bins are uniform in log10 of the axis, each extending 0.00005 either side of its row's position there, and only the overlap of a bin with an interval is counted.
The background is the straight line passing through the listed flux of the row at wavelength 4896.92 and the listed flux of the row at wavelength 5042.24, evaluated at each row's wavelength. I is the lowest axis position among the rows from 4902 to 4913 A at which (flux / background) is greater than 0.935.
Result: 4907.08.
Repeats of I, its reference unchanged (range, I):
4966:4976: 4968.48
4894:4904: 4894.67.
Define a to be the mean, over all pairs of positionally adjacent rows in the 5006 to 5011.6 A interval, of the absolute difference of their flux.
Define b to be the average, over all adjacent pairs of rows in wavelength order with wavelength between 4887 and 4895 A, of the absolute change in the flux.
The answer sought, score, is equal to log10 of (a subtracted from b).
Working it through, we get -0.6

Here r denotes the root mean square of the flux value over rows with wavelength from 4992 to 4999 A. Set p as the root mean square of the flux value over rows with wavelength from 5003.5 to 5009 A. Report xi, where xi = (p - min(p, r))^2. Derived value 2.7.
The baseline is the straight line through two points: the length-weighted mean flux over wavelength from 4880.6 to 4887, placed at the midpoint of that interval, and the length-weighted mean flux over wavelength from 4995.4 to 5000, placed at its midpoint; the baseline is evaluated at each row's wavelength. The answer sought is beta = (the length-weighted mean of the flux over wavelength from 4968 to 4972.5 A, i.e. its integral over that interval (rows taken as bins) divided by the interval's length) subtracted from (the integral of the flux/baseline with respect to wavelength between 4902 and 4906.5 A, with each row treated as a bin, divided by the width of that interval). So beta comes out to -11.39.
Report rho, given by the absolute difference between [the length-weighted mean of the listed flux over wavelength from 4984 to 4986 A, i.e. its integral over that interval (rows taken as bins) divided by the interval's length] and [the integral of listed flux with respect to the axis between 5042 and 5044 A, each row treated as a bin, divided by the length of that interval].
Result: 0.2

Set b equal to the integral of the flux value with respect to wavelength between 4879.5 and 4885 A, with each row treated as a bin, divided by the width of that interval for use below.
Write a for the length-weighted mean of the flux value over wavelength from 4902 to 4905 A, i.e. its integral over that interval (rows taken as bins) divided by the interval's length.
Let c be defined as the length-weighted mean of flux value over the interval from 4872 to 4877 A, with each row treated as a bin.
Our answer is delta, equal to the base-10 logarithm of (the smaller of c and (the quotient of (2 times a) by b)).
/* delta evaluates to 0.306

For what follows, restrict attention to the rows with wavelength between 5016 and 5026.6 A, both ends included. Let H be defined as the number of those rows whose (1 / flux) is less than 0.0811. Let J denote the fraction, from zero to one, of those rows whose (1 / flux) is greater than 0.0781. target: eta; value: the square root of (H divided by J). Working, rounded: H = 1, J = 1.00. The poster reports 1.0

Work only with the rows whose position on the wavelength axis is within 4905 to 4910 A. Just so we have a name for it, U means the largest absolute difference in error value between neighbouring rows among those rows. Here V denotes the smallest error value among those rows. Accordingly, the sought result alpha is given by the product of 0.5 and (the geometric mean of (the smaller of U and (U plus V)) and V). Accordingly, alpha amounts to 0.0458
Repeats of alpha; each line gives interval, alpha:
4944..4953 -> 0.0648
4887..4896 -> 0.0644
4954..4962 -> 0.0644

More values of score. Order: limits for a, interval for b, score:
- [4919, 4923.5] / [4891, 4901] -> -0.2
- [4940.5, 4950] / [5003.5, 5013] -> -1.5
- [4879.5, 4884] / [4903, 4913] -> -0.1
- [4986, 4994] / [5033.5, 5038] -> -0.5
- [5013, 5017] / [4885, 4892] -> -2.1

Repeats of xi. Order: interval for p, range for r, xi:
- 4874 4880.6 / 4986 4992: 0.0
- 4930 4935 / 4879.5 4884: 0.2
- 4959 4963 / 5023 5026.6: 2.0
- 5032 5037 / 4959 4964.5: 0.1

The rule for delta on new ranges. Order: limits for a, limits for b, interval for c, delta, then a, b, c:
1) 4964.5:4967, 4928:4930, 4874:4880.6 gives 0.309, 12.8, 12.6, 12.0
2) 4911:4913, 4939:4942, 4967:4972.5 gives 0.383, 13.9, 11.5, 12.3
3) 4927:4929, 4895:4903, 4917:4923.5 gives 0.297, 12.6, 12.7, 11.7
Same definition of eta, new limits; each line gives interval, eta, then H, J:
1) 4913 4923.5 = 1.8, 3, 0.89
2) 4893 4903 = 3.4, 5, 0.44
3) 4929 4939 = 2.1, 4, 0.89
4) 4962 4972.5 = 2.8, 6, 0.78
